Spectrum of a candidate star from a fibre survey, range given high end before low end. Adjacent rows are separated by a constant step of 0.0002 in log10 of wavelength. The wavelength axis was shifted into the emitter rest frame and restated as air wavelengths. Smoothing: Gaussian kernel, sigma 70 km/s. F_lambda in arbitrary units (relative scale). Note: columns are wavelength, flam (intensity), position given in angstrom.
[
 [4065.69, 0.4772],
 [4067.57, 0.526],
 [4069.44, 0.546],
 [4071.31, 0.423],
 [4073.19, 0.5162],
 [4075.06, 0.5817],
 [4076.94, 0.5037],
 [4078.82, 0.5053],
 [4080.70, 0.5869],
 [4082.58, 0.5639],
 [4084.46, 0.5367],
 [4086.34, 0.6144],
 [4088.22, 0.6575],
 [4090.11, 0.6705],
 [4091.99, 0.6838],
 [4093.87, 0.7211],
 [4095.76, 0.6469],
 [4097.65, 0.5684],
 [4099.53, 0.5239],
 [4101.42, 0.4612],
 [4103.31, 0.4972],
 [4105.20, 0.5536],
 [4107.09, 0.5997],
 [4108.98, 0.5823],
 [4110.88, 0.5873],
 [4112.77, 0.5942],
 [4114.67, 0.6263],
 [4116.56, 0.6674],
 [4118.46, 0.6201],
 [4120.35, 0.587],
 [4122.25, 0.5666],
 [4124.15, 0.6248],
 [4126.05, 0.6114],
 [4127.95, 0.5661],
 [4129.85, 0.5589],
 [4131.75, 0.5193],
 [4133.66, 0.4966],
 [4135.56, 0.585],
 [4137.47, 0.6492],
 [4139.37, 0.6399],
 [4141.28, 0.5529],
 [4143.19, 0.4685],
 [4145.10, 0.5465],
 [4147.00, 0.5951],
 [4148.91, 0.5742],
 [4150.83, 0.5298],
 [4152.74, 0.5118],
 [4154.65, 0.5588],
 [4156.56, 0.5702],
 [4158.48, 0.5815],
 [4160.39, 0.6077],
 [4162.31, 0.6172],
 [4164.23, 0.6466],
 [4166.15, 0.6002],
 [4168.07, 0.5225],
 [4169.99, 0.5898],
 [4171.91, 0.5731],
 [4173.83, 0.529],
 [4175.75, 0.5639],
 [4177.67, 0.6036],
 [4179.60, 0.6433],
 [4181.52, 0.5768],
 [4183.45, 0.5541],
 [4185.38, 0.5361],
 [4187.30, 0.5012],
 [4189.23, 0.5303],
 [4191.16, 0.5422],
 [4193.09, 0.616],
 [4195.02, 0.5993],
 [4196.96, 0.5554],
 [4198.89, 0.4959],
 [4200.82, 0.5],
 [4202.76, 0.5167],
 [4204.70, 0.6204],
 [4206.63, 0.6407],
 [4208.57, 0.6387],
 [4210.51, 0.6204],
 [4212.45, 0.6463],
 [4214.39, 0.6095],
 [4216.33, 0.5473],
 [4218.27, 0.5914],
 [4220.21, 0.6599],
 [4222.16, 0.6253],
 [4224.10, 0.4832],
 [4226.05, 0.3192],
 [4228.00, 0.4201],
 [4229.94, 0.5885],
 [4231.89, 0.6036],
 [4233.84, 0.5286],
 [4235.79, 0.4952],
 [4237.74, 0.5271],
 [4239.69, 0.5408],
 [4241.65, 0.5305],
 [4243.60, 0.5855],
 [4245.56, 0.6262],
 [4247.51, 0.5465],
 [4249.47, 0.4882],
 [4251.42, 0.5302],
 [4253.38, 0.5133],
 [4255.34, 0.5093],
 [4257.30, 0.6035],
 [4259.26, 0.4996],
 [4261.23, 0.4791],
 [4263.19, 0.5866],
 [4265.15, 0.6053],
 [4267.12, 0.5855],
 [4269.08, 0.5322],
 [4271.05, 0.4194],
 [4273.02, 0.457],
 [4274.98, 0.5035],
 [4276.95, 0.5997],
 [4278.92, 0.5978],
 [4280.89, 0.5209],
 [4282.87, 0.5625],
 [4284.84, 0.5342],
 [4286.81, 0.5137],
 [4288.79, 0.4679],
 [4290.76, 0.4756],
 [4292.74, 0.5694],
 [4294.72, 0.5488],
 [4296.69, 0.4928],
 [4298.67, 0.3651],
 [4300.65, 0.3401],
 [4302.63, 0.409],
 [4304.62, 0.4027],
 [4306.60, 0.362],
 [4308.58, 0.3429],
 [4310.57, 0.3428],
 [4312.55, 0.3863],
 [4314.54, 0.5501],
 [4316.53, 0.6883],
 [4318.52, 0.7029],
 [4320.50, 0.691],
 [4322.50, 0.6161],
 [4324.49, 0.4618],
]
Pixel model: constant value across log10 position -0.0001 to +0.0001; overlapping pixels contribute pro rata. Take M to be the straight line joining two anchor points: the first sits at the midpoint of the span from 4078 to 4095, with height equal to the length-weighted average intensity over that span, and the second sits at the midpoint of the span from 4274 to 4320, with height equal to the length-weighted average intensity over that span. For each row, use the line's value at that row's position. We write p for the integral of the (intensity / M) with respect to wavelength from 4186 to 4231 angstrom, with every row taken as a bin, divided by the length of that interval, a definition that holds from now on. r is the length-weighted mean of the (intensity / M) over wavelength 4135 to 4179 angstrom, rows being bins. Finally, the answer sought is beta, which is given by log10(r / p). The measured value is -0.011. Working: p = 1.03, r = 1.00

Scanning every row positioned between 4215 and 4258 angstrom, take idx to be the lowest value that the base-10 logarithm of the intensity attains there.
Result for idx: -0.50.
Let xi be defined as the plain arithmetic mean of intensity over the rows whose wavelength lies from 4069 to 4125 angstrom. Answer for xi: 0.58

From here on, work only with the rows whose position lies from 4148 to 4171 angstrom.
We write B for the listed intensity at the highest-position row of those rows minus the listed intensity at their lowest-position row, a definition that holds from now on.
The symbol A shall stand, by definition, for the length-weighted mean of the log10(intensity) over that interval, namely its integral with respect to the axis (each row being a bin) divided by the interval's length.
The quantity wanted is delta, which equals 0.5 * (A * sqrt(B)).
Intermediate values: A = -0.241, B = 0.016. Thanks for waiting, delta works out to -0.0150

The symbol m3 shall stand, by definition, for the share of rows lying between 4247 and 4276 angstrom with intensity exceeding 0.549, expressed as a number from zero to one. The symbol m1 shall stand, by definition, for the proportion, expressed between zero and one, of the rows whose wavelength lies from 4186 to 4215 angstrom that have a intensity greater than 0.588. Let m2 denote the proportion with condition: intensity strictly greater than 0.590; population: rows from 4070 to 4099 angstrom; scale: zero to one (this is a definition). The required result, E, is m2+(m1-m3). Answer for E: 0.7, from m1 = 0.53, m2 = 0.40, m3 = 0.3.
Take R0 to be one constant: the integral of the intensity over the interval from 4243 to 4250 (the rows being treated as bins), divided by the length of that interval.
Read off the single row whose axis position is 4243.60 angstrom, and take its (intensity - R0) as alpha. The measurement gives 0.021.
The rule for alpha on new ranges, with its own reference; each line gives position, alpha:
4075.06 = 0.017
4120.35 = 0.022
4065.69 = -0.088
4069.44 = -0.019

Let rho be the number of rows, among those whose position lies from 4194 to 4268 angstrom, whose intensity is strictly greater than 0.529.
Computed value 24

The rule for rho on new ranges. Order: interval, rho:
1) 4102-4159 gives 25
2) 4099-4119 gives 8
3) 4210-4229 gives 7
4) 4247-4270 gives 7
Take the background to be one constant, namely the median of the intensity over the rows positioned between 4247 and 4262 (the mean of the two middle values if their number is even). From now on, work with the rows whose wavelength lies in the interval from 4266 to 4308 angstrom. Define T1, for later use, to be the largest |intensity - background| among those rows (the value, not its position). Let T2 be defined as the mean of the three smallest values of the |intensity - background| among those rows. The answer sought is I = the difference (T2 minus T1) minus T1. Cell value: -0.34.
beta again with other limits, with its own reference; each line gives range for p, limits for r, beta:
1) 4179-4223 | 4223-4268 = -0.018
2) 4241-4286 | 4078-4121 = -0.034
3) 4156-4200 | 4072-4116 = -0.029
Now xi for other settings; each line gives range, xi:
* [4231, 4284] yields 0.54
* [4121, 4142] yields 0.58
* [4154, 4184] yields 0.58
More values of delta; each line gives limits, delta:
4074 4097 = -0.0282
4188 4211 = -0.0368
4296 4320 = -0.0824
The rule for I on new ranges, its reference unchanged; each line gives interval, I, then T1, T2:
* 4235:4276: -0.23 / 0.11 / 0.004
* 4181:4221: -0.29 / 0.15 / 0.009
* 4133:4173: -0.27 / 0.14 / 0.009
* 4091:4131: -0.40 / 0.21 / 0.023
